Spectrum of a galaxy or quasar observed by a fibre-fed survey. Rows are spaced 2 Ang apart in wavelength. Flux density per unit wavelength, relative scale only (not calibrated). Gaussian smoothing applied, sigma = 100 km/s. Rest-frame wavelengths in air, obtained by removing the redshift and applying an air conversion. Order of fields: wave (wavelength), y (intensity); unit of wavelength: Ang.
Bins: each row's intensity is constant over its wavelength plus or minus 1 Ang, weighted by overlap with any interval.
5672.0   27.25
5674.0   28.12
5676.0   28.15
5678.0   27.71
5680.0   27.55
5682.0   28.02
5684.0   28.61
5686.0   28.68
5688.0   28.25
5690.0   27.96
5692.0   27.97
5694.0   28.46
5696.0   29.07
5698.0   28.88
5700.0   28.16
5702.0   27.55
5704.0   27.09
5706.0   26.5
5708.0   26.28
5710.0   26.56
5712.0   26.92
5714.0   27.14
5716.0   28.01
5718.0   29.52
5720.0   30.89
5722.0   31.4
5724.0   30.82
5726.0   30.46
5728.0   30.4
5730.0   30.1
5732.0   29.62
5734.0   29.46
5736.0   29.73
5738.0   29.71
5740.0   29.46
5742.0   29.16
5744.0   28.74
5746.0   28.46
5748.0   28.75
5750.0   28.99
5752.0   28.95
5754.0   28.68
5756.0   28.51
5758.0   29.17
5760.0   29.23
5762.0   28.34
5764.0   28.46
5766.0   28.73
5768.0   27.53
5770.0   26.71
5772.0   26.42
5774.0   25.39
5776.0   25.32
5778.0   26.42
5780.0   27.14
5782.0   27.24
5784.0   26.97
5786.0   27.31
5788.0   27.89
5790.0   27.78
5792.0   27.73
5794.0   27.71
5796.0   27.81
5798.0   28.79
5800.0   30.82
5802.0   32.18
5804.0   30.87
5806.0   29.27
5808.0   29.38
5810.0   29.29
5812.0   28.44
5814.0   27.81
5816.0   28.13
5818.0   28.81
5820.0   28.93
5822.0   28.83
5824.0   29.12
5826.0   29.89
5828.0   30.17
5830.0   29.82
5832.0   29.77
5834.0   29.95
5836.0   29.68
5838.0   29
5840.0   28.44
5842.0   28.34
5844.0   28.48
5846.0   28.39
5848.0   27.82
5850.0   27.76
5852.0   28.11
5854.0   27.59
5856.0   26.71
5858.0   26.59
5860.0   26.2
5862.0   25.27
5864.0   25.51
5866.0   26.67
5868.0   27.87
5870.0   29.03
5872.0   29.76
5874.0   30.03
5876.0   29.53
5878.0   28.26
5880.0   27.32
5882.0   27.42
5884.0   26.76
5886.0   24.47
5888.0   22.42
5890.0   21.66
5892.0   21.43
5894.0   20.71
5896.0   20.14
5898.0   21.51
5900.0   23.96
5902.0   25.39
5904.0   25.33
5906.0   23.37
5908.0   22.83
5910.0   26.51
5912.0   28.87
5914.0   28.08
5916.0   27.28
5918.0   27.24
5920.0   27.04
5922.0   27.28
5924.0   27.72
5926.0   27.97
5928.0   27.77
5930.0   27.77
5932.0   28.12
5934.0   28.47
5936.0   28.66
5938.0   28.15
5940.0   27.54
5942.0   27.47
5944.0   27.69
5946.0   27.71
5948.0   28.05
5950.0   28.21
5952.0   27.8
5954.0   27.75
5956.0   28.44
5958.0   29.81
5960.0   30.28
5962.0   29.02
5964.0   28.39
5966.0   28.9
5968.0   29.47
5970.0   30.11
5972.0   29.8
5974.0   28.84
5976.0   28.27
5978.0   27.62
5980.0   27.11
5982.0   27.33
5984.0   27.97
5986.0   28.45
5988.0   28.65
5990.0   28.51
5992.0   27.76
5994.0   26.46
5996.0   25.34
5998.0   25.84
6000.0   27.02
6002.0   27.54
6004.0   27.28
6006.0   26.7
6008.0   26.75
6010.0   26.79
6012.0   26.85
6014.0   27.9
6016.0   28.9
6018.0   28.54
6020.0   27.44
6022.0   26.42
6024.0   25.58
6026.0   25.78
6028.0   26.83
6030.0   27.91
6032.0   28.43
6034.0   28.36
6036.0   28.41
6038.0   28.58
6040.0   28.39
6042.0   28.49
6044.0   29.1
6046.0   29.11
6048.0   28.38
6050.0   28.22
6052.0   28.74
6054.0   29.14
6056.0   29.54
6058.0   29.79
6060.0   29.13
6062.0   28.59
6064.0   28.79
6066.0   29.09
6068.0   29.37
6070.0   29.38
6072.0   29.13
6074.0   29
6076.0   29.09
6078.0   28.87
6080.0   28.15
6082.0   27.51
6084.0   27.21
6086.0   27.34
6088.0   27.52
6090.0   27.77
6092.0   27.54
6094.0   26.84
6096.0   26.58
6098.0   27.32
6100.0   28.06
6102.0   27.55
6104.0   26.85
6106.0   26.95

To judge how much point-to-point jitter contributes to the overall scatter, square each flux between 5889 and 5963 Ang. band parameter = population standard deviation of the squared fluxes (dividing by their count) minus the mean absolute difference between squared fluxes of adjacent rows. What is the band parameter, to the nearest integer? 97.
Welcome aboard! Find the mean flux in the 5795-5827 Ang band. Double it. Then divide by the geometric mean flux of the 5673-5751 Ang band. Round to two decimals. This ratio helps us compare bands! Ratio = 2.05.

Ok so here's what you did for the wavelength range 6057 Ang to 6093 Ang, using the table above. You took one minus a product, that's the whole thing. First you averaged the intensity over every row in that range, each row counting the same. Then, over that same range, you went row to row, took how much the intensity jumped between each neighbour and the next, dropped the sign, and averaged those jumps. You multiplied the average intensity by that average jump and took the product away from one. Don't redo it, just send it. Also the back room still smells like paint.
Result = -7.6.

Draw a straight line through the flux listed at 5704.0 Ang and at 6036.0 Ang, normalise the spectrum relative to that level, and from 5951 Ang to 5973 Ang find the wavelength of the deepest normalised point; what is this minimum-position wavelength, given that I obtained 5954.0 Ang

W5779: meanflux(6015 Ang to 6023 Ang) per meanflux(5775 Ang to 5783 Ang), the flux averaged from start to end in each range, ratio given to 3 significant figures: 1.05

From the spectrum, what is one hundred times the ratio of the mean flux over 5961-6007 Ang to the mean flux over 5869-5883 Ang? 97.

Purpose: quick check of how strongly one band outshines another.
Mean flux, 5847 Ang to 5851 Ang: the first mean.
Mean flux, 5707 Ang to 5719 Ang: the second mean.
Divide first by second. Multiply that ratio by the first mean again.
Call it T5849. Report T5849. 28.2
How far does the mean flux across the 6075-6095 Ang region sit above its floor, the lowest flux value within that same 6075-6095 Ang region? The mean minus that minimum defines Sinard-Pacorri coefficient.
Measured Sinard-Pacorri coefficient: 0.9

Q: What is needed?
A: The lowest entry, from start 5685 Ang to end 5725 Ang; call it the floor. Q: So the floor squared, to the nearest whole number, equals 691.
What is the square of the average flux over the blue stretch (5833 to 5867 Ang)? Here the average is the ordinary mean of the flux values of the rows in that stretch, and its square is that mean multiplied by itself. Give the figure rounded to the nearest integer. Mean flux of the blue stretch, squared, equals 766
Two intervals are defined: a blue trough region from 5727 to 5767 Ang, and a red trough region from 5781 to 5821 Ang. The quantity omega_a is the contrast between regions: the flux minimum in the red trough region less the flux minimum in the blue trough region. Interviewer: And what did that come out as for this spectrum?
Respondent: -1.4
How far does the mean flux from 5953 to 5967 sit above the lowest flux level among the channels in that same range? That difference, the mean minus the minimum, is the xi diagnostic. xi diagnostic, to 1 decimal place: 1.2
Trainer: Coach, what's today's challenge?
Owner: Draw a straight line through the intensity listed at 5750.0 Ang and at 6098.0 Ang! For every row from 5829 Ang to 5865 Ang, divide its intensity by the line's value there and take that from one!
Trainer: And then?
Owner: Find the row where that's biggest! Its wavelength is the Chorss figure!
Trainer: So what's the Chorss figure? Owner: 5862.0 Ang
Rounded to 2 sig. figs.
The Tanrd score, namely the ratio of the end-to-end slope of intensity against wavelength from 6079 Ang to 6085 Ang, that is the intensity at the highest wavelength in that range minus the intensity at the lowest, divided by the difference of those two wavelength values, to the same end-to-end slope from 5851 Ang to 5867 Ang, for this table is 2.3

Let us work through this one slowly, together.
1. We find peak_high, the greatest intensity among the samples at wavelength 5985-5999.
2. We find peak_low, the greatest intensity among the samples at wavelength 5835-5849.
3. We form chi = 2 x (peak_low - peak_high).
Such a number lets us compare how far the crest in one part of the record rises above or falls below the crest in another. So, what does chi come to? 2.1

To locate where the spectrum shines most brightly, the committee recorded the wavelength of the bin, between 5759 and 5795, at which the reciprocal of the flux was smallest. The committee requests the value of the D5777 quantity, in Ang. 5760.0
